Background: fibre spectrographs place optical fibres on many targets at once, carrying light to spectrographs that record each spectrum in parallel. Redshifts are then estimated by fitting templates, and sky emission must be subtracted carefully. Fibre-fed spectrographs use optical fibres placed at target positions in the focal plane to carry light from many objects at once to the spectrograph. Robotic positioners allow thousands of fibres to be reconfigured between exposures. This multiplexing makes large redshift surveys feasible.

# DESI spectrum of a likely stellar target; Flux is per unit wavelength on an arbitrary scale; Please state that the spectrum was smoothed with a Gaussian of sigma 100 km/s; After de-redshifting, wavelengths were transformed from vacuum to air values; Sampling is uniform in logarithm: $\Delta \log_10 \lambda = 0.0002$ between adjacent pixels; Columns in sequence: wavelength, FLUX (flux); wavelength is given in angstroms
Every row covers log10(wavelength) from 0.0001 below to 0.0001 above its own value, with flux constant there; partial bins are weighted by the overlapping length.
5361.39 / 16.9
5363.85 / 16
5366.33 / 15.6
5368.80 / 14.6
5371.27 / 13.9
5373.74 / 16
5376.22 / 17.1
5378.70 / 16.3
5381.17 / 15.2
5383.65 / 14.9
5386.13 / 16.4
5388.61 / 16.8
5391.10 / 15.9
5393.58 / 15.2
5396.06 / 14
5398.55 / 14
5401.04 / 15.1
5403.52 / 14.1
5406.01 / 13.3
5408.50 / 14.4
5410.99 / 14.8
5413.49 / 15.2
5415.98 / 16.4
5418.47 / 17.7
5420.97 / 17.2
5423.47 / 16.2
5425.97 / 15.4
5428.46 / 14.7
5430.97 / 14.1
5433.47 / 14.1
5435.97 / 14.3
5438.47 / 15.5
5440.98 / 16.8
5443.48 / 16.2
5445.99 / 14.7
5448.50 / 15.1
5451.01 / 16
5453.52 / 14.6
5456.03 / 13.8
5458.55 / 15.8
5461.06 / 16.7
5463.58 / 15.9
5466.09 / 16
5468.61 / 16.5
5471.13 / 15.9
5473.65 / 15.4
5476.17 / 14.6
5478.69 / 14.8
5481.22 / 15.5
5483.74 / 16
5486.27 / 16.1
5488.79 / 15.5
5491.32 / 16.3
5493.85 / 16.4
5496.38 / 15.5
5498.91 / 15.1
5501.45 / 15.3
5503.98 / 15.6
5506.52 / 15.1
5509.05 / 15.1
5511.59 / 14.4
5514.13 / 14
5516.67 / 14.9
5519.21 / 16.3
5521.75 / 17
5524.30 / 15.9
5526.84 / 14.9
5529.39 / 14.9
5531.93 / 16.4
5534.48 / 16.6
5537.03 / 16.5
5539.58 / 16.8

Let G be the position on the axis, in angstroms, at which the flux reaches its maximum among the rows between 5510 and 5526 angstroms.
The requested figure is 5521.75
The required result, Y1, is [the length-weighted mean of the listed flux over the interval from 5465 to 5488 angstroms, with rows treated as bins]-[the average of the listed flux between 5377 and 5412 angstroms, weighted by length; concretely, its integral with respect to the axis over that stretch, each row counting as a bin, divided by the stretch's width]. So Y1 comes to 0.6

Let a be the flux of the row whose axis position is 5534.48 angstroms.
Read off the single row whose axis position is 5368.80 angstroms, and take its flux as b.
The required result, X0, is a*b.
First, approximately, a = 16.6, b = 14.6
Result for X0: 242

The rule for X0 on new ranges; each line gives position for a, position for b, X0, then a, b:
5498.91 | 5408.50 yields 217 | 15.1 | 14.4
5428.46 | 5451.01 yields 235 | 14.7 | 16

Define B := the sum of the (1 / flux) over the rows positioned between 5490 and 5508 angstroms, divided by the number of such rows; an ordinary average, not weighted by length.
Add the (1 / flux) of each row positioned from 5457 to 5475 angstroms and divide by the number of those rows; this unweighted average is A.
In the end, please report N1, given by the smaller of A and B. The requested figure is 0.0624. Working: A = 0.0624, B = 0.064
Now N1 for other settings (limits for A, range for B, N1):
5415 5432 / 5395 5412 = 0.0630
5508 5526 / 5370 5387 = 0.0640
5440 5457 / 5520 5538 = 0.0625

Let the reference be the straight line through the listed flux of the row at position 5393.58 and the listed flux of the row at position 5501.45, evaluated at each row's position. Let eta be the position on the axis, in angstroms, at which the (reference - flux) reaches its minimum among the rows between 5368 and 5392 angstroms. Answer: 5376.22 angstroms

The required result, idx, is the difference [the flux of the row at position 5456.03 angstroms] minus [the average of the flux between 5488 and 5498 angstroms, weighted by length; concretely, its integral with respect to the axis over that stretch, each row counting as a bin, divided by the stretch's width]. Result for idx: -2.1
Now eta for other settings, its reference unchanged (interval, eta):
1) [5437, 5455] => 5440.98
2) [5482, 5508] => 5493.85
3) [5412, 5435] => 5418.47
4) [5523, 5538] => 5534.48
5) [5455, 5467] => 5461.06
